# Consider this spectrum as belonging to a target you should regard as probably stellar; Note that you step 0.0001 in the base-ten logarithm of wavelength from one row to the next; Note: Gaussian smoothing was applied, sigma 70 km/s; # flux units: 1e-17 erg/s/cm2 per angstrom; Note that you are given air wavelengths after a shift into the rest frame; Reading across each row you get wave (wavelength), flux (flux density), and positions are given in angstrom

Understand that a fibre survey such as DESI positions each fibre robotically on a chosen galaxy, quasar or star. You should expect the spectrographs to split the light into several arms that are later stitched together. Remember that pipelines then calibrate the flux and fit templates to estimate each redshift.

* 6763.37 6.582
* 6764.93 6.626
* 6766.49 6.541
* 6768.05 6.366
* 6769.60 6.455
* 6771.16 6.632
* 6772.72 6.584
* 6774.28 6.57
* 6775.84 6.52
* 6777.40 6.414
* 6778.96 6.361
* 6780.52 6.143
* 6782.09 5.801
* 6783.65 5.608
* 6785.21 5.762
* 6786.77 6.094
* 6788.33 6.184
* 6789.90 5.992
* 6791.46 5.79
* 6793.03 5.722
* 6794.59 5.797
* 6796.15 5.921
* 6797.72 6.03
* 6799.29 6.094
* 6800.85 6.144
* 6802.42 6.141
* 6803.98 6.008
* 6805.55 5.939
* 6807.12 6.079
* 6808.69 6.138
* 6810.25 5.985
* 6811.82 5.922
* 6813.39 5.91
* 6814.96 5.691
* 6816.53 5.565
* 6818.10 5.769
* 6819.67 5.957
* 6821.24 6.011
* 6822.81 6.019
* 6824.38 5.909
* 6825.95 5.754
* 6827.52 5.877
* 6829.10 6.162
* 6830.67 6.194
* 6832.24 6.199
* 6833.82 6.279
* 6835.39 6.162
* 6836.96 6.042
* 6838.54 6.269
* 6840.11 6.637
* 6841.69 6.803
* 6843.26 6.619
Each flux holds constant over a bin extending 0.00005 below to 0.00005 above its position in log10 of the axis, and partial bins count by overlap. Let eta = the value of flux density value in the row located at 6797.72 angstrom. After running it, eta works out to 6.03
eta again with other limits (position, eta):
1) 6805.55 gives 5.939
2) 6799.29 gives 6.094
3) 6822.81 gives 6.019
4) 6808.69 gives 6.138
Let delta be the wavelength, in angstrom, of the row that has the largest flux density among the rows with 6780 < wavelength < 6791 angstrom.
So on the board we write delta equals 6788.33 angstrom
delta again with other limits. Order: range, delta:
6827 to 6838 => 6833.82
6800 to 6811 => 6800.85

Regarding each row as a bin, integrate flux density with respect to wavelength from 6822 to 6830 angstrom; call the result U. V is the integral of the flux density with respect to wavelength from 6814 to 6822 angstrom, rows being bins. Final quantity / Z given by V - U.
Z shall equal -1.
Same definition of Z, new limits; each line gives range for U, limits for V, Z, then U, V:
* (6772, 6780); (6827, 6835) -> -3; 52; 49.2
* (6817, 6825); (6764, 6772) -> 5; 47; 52.2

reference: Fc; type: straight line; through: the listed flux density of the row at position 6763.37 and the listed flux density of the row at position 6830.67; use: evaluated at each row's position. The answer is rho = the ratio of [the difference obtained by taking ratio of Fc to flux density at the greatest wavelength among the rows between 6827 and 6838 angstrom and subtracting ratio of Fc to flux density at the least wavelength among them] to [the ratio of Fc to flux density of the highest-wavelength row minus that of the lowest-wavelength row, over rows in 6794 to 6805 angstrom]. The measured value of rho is 0.8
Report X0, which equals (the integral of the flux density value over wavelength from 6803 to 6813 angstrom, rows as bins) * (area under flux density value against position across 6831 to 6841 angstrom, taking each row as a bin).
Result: 3767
